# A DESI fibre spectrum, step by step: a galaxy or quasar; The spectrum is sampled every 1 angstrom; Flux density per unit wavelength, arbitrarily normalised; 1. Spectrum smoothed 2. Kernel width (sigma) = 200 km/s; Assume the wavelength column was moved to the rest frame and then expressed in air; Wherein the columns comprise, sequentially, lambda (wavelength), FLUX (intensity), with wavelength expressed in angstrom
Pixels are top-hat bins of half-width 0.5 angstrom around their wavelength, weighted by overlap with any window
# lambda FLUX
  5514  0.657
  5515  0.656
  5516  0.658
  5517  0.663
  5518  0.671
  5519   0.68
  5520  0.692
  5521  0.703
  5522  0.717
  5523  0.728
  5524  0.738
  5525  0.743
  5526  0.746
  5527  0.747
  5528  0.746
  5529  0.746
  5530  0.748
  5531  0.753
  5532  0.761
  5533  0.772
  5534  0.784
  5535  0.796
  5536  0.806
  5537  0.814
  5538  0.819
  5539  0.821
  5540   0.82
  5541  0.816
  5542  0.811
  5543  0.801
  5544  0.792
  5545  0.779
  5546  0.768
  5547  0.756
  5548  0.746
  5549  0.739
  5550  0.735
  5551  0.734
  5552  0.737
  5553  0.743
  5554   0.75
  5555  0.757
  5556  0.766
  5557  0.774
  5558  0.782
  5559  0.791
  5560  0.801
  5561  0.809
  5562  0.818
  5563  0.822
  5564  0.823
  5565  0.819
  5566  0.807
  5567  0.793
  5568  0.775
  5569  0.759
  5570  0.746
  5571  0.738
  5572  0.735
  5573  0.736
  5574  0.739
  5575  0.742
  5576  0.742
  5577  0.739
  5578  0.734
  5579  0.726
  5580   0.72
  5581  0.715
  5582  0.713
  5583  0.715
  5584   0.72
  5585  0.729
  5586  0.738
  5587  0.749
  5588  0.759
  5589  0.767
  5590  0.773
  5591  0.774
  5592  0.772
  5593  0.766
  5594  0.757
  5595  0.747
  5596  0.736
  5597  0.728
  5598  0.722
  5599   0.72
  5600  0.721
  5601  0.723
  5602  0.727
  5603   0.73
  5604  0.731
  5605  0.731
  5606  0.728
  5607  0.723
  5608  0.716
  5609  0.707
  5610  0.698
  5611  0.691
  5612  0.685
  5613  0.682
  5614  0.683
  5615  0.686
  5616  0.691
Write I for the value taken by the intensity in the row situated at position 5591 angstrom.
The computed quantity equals 0.774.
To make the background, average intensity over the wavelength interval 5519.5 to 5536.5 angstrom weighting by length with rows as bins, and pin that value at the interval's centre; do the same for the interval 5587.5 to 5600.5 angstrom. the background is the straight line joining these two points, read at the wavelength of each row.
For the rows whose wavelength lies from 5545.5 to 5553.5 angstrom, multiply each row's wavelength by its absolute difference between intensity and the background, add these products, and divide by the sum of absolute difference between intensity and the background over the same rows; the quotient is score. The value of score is 5549.3 angstrom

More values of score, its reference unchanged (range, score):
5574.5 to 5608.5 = 5592.4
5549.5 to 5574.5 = 5562.6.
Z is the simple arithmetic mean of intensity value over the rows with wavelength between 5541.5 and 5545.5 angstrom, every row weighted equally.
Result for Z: 0.796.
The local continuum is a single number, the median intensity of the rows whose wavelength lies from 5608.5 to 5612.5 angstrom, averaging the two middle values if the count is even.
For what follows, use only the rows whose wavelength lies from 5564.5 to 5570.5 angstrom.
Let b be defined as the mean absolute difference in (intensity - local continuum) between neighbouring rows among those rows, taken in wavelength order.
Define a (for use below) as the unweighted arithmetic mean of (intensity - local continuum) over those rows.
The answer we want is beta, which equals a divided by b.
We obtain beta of 6.1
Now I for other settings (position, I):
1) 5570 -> 0.746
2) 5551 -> 0.734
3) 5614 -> 0.683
